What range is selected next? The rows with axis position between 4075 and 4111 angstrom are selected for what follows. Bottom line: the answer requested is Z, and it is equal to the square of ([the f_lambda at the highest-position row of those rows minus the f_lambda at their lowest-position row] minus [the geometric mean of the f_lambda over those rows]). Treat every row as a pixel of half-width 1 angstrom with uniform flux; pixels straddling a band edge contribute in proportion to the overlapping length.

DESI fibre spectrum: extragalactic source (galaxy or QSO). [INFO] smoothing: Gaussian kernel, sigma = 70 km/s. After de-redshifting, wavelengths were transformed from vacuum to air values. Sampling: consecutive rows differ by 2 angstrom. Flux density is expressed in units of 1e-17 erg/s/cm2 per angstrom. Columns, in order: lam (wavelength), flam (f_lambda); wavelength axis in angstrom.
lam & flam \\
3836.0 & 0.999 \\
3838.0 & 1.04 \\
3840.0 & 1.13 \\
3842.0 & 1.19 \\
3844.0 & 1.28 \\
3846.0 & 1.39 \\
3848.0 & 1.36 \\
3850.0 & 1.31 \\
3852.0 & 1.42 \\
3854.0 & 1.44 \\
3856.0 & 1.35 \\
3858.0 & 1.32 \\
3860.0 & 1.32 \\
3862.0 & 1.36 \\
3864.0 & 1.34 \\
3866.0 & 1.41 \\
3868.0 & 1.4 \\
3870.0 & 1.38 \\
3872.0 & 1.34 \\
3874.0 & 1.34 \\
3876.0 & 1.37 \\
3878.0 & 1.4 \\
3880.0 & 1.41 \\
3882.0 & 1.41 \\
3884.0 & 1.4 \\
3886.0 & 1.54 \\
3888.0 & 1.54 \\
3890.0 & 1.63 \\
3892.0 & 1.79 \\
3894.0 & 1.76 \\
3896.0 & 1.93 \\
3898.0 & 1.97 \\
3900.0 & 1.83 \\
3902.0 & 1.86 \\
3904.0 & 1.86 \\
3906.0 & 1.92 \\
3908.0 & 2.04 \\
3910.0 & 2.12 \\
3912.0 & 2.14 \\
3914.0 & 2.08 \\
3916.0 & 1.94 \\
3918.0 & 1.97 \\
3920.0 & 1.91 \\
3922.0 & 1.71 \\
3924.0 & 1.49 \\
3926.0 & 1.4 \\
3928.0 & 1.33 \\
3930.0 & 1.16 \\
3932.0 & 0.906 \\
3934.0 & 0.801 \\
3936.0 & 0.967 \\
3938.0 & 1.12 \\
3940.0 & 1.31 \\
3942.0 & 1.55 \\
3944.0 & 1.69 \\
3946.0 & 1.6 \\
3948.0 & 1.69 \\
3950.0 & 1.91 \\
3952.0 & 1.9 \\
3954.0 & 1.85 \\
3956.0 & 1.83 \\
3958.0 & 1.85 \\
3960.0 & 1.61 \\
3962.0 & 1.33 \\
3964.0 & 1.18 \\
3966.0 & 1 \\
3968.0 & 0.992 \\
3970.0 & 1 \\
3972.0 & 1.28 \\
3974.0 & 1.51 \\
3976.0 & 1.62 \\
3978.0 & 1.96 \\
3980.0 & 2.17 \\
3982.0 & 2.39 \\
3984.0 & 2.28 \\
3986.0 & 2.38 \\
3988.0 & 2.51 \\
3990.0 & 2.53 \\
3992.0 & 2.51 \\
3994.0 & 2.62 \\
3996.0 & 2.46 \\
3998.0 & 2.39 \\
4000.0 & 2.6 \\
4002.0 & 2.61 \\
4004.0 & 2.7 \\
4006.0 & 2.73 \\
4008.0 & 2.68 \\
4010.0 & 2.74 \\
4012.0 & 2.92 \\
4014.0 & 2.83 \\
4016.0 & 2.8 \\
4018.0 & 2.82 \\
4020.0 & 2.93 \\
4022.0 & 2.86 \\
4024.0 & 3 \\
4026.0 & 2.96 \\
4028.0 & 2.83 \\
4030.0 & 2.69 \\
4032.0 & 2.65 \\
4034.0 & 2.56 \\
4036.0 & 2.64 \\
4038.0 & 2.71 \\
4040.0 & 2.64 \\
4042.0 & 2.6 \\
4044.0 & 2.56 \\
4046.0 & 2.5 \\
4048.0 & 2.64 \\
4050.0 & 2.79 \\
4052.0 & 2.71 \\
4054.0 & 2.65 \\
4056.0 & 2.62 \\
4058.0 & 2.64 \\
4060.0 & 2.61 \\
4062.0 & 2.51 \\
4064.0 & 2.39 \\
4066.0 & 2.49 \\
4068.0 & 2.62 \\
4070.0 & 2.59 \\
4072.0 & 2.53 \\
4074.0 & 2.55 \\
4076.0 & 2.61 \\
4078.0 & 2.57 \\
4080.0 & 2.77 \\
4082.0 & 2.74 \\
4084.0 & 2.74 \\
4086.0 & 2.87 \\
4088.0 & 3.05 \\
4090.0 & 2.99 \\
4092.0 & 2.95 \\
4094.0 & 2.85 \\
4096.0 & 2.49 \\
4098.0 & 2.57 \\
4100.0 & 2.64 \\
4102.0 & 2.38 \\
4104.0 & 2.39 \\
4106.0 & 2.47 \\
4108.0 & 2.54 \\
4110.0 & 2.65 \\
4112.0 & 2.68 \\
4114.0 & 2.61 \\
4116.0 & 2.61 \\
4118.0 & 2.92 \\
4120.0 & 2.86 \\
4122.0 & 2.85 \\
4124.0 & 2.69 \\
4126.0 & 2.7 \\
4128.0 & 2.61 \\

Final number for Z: 7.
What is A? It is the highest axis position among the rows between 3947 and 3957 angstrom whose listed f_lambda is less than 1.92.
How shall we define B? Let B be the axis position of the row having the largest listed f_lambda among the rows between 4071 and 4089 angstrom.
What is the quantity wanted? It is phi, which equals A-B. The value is -132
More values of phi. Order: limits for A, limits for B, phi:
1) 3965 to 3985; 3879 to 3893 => 84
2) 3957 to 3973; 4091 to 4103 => -120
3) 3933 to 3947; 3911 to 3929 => 34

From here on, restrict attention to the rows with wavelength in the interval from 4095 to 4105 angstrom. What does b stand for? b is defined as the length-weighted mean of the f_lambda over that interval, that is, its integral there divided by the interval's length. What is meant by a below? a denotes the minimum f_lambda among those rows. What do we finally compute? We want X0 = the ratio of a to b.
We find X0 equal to 0.95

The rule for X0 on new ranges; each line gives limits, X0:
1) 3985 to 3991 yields 0.96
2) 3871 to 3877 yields 0.99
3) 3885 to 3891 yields 0.98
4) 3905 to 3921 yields 0.95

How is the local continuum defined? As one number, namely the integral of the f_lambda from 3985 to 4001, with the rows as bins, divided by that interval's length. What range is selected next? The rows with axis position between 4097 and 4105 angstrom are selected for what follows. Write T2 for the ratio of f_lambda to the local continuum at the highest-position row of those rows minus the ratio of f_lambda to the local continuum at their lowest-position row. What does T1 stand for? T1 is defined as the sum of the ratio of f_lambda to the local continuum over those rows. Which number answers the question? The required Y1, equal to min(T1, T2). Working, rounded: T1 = 3.99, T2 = -0.072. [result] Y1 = -0.07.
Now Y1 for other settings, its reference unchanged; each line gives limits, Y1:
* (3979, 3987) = 0.08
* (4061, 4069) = 0.04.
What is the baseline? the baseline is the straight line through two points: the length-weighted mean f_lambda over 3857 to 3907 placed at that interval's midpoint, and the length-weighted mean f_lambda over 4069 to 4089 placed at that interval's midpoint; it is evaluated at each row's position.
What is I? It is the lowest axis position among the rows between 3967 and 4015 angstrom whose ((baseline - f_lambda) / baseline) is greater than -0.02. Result 3968.0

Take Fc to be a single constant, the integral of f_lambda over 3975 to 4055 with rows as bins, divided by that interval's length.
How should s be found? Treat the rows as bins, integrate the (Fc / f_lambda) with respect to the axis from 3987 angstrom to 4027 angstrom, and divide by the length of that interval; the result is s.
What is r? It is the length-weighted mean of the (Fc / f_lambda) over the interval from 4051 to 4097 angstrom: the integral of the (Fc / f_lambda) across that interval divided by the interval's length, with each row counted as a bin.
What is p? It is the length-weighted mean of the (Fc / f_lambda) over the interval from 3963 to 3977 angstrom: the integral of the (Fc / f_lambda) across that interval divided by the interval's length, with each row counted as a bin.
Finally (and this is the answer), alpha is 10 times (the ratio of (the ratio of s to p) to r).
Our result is 4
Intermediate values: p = 2.20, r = 0.98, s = 1.0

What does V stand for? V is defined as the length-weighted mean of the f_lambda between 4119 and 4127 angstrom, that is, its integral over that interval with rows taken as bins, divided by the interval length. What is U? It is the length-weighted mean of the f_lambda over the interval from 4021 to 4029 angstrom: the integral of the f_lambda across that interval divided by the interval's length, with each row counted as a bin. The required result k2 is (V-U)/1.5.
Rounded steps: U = 2.9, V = 2.8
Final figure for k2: -0.1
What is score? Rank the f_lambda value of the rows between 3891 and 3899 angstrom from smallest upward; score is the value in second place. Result 1.79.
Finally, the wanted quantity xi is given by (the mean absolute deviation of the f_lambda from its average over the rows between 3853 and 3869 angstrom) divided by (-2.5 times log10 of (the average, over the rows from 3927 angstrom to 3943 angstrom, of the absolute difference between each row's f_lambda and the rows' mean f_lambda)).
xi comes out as 0.021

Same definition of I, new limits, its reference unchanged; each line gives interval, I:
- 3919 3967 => 3922.0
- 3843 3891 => 3844.0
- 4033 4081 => 4046.0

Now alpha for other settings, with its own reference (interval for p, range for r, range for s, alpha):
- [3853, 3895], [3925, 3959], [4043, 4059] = 3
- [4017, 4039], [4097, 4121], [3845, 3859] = 20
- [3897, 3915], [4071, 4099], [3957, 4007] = 12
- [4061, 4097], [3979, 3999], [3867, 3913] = 15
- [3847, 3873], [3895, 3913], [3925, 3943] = 9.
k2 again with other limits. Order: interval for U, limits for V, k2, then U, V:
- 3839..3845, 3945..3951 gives 0.4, 1.2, 1.7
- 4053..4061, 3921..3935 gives -0.9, 2.6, 1.3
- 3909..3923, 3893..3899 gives -0.1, 2.0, 1.9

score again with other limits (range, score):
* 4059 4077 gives 2.49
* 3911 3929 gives 1.4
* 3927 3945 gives 0.906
